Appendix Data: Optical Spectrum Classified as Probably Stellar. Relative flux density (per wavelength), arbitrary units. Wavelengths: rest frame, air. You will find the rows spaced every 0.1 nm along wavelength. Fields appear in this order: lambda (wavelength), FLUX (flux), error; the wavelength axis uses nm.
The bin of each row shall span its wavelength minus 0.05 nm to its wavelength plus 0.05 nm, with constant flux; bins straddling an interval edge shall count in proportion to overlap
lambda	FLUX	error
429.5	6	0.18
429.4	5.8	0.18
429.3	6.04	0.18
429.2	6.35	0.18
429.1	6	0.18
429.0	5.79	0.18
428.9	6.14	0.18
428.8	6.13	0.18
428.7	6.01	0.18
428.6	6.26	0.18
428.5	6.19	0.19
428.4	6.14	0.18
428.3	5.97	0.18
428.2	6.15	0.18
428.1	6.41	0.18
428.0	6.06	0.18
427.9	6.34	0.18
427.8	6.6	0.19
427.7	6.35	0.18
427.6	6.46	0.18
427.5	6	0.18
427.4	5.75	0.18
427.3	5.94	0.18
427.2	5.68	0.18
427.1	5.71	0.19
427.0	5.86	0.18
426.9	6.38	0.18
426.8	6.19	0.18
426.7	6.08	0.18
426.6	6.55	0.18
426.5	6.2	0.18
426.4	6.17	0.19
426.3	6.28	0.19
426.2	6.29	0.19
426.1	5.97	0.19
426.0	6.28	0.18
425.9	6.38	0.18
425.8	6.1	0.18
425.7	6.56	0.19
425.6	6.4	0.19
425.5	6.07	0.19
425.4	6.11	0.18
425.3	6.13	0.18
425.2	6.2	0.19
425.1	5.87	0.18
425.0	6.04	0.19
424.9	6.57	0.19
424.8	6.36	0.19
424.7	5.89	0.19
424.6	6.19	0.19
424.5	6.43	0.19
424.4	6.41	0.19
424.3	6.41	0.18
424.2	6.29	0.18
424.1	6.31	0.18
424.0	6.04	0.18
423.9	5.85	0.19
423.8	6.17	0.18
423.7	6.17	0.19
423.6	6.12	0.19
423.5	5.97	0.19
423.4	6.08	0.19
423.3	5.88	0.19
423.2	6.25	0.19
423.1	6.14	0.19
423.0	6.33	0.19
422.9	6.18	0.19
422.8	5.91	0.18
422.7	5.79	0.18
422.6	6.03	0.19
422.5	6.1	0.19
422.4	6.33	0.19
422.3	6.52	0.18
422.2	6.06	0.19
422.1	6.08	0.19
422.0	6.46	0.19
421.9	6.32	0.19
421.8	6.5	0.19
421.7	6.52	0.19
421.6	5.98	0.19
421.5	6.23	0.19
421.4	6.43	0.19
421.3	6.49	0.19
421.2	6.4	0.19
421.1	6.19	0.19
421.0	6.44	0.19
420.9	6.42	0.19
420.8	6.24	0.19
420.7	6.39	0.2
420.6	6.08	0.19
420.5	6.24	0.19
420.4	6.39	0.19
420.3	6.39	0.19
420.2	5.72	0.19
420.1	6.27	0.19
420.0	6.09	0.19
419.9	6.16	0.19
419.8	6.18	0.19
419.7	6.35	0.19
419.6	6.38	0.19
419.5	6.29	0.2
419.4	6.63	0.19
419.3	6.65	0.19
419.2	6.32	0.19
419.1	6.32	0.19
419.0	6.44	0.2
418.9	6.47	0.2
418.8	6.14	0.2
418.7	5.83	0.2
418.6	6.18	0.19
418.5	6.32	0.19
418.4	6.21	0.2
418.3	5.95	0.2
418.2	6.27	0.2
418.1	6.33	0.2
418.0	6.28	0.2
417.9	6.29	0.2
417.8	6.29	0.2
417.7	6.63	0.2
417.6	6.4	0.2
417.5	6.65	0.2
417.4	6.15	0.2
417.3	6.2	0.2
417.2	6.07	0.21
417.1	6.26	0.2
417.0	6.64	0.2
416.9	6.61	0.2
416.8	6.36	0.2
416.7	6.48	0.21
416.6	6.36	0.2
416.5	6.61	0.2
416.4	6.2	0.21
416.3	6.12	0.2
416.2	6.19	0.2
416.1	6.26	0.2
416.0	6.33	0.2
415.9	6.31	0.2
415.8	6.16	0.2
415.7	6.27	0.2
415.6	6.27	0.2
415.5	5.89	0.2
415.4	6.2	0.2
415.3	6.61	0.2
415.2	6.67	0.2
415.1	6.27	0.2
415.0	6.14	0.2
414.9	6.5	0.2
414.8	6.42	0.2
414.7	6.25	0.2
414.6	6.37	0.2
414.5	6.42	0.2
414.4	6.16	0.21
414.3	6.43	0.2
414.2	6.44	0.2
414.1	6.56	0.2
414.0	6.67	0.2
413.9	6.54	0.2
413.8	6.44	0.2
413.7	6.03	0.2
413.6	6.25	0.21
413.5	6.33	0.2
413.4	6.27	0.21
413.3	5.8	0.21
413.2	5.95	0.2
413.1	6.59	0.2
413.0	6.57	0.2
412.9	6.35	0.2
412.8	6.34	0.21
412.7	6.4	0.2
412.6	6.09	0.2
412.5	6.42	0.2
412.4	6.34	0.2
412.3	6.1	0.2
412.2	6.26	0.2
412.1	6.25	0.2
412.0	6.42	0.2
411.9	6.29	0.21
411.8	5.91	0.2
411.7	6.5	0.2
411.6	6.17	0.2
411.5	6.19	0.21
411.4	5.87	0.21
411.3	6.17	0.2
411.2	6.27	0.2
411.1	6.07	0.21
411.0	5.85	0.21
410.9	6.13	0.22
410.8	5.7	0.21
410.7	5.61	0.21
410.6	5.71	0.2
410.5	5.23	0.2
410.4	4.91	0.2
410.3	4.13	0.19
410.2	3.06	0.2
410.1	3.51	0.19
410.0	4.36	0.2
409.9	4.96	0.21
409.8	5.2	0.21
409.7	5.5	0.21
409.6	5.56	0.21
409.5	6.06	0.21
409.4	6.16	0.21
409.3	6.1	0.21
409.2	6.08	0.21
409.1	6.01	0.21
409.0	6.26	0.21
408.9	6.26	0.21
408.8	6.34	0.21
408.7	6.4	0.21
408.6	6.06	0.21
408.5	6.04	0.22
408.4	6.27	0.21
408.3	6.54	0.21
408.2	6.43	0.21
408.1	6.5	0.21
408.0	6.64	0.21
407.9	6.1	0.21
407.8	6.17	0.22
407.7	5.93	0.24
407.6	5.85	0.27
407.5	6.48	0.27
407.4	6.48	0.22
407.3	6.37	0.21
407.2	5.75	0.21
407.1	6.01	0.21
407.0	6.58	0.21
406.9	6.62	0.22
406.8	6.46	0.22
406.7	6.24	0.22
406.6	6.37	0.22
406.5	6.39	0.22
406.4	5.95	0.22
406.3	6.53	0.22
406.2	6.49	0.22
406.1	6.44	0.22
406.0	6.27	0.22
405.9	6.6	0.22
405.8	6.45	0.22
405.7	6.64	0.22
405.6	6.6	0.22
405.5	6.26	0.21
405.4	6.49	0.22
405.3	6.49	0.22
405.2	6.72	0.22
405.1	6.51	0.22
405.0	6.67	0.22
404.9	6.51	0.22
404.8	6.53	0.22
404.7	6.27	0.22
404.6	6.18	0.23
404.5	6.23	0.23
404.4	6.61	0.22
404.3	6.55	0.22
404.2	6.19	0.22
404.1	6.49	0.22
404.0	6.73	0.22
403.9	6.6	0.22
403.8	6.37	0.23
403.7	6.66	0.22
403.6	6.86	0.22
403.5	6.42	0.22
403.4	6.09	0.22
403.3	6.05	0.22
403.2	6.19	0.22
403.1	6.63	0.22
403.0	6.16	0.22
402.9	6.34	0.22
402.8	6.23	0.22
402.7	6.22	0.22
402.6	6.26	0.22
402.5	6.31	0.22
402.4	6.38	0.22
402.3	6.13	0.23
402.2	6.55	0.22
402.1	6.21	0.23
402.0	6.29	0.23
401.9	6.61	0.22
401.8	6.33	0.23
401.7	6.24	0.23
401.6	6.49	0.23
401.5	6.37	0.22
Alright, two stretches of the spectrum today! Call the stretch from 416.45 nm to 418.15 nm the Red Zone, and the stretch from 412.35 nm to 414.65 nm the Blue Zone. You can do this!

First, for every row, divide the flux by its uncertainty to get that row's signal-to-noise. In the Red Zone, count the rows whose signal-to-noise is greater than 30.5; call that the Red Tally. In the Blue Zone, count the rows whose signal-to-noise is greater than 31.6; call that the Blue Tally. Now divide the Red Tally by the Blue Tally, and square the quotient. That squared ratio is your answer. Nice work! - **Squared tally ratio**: 1.1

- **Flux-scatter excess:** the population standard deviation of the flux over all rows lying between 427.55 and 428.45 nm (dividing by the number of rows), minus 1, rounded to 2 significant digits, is -0.81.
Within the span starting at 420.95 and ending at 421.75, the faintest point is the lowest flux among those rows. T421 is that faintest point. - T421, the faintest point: 5.98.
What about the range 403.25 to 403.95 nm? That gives 6.05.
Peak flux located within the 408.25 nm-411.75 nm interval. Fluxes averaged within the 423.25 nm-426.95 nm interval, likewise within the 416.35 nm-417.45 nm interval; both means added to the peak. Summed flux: 19.1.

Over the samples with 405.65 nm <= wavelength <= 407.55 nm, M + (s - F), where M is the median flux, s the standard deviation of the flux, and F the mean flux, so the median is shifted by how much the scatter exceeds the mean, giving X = 0.31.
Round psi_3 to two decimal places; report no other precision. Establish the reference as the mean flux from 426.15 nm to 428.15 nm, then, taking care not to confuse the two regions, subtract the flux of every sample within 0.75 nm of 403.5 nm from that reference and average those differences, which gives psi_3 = -0.24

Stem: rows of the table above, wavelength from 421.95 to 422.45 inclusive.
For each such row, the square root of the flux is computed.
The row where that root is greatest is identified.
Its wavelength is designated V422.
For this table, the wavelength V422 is 422.3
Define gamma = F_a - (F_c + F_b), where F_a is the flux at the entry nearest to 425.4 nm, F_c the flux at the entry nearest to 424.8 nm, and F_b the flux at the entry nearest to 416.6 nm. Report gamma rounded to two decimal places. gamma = -6.61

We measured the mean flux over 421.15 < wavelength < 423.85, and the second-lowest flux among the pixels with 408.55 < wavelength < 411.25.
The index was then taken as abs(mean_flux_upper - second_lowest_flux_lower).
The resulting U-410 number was 2.7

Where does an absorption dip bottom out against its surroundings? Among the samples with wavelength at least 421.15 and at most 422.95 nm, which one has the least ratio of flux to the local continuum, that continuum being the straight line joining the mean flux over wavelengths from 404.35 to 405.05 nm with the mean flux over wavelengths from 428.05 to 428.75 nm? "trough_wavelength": 422.7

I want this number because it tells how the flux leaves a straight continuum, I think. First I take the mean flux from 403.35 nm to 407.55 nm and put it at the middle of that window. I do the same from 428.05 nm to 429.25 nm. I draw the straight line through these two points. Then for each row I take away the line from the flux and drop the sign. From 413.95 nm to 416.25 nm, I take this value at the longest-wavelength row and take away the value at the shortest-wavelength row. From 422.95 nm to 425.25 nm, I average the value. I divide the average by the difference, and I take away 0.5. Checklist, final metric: -1.2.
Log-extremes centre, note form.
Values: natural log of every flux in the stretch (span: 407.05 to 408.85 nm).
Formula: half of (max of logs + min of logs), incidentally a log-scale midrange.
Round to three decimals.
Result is 1.821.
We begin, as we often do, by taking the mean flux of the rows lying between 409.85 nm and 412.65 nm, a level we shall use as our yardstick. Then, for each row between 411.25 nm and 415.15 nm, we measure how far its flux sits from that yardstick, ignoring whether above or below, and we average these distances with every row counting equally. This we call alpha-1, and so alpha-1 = 0.63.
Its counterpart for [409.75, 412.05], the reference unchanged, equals 0.69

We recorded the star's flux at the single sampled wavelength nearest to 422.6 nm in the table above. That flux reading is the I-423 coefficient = 6.03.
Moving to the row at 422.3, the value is 6.52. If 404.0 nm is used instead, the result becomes 6.73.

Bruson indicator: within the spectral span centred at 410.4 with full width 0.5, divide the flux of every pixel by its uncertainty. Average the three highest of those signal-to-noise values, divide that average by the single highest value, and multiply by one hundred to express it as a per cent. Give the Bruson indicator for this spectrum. 92.5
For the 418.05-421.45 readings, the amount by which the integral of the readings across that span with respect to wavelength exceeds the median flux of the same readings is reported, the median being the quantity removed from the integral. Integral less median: 15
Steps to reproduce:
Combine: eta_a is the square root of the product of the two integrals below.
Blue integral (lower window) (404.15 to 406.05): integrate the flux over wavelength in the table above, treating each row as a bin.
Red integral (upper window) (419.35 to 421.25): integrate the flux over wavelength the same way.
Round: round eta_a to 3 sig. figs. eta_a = 12.1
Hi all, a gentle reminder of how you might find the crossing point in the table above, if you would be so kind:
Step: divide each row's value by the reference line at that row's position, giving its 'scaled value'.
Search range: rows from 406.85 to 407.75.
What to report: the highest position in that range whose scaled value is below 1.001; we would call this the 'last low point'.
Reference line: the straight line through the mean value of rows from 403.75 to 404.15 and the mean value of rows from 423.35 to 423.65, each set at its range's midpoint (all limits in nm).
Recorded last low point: 407.7 nm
